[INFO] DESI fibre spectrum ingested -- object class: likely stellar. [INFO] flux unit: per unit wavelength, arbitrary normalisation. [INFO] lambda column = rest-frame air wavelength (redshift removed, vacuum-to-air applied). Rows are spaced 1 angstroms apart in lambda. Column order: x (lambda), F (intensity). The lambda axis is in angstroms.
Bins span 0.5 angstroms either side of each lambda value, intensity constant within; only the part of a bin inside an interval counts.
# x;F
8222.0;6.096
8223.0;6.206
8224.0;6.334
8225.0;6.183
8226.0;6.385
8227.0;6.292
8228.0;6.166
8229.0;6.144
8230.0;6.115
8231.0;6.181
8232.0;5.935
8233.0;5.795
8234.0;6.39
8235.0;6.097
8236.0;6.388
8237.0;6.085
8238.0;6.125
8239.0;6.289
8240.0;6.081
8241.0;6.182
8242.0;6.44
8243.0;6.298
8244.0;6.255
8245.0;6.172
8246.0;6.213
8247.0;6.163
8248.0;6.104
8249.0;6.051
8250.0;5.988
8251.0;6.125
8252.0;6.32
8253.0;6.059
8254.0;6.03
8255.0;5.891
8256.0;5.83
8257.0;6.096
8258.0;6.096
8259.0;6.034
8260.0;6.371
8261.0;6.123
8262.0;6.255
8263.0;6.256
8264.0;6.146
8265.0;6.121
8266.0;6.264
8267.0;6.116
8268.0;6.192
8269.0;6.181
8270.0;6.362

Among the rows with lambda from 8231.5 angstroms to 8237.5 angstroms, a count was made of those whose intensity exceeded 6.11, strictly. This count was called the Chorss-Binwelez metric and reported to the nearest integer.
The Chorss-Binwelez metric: 2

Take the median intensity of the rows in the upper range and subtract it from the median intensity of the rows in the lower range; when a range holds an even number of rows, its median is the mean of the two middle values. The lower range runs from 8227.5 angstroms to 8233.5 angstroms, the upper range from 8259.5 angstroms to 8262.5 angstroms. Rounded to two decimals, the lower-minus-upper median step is -0.13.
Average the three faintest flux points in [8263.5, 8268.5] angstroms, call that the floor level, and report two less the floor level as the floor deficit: -4.13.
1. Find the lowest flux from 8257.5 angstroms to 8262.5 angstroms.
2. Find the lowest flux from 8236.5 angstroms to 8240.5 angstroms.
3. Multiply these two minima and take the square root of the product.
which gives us 6.06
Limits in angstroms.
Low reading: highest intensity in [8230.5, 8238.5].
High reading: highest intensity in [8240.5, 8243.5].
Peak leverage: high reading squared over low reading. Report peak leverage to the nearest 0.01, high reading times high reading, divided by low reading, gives 6.49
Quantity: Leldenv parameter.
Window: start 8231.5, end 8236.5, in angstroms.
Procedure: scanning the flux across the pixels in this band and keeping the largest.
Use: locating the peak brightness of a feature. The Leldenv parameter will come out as 6.39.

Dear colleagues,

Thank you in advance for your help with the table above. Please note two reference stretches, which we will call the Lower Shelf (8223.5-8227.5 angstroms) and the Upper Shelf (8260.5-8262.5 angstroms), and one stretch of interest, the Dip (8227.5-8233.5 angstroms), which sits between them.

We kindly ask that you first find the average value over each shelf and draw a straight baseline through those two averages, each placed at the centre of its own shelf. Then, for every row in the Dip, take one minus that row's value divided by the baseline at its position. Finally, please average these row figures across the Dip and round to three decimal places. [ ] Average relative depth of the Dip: 0.036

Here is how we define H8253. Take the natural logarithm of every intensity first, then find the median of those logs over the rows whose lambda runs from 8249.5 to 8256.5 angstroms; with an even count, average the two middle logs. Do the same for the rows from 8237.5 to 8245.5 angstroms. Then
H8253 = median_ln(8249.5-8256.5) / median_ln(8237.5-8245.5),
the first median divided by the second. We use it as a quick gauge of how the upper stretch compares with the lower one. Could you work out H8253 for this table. 0.983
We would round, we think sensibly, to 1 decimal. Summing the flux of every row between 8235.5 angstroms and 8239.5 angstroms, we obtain 24.9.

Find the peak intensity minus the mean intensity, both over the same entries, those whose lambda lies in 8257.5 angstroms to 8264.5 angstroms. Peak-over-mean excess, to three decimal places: 0.188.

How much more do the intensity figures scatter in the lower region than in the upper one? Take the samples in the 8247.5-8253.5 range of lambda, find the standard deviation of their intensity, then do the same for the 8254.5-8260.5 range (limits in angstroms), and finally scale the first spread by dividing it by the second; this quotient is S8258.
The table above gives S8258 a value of 0.60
